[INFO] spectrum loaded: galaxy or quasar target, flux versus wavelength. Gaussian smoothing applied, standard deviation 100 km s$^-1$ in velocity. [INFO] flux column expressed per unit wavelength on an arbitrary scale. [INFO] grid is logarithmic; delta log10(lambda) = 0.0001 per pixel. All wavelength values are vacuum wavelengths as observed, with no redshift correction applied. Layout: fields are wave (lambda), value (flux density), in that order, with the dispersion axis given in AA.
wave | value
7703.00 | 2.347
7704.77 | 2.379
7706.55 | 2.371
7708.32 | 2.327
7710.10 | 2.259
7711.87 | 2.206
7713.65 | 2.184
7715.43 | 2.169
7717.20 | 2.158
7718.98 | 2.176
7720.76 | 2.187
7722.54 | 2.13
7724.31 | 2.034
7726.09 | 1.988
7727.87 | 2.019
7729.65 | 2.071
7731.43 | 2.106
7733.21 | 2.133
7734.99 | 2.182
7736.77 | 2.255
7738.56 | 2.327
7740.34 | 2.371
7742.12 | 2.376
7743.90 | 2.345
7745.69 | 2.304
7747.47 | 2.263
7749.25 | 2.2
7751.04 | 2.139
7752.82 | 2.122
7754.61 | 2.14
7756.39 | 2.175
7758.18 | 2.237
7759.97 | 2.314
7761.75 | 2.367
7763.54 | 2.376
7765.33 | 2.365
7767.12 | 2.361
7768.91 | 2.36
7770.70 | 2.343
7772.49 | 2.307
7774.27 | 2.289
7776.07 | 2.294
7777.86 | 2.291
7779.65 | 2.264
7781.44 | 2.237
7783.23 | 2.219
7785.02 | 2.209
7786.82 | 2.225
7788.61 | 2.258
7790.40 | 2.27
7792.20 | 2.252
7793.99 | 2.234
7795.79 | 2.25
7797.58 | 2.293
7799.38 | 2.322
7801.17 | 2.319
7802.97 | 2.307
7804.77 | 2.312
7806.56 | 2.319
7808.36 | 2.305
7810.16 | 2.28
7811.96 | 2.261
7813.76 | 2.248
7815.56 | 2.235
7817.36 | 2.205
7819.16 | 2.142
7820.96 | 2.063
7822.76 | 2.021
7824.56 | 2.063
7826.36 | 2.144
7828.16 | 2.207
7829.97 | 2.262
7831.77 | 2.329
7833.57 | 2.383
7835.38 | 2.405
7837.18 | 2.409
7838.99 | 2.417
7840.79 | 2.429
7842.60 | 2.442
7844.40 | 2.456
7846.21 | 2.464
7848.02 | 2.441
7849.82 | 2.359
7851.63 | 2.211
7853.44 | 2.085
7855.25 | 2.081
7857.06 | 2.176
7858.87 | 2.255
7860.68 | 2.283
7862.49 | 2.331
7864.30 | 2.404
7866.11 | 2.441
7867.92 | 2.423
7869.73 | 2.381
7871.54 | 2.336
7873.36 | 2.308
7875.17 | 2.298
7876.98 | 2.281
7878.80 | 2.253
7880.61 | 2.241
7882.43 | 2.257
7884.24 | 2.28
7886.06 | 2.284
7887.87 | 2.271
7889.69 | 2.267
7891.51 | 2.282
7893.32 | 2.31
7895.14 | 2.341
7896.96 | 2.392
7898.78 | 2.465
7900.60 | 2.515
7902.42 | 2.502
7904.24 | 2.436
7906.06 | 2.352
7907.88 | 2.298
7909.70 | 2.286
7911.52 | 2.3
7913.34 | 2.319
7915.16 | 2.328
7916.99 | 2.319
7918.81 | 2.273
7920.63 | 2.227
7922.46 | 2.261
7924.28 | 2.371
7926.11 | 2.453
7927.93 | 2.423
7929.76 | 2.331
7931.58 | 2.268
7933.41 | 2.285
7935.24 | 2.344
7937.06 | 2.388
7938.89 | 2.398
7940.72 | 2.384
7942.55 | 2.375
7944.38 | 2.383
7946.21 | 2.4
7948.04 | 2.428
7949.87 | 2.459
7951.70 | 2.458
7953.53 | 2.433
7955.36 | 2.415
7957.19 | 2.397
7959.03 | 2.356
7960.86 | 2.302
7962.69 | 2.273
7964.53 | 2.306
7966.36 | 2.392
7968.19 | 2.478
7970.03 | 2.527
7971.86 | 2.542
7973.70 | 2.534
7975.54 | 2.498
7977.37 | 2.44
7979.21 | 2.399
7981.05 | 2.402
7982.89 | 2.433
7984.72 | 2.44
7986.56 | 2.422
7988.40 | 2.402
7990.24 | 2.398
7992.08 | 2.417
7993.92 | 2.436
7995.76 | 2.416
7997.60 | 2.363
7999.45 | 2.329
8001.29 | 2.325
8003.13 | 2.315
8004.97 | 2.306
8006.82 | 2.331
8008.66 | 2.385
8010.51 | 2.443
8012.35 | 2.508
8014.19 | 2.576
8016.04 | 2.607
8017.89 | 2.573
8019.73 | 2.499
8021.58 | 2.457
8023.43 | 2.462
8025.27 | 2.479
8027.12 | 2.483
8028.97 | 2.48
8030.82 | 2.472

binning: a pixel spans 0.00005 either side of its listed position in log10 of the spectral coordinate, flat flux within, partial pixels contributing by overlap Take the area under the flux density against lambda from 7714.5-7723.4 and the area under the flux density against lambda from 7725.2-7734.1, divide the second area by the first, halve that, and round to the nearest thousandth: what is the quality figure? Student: 0.477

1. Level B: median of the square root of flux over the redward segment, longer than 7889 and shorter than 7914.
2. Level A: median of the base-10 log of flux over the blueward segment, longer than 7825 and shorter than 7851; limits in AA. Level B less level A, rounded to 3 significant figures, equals 1.14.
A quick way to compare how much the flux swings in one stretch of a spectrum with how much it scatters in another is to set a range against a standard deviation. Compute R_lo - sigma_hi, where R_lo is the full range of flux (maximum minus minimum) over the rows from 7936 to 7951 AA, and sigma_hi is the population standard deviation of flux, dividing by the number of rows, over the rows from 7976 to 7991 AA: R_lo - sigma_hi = 0.07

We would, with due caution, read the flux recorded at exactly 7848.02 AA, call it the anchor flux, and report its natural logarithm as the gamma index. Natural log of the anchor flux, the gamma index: 0.89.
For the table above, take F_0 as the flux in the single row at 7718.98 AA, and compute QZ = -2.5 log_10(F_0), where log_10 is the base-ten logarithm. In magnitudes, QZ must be -0.844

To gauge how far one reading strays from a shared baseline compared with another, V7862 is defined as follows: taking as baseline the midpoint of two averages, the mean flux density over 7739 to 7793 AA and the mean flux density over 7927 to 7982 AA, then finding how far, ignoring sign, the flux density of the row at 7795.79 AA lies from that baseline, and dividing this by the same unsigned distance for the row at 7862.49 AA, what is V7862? 12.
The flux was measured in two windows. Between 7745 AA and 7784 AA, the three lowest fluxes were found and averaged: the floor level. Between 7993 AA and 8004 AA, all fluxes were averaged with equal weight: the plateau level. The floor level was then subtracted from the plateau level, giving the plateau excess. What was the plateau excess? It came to 0.23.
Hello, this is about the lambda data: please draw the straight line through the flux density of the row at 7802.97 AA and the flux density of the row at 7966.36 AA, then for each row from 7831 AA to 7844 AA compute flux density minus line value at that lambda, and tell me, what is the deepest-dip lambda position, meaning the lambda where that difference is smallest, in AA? 7831.77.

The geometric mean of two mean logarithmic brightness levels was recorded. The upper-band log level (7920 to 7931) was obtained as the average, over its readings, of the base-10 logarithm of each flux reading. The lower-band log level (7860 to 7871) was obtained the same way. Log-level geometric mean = 0.373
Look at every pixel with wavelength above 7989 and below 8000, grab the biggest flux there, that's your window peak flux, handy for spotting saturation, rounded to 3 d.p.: 2.436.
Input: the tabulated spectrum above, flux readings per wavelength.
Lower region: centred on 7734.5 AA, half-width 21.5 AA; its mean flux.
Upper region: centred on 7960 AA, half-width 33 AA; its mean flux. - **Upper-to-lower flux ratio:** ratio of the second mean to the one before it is 1.10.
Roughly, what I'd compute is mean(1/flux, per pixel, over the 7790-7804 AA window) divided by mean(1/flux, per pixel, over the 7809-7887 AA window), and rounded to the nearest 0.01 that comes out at 1.00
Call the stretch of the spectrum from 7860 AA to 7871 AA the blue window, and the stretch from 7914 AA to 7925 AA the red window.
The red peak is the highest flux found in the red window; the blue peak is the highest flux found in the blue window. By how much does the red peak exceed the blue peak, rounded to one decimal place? -0.1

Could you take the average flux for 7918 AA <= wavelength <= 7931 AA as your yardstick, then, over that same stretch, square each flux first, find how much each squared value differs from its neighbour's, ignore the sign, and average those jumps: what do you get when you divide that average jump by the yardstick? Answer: 0.13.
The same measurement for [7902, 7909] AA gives 0.14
